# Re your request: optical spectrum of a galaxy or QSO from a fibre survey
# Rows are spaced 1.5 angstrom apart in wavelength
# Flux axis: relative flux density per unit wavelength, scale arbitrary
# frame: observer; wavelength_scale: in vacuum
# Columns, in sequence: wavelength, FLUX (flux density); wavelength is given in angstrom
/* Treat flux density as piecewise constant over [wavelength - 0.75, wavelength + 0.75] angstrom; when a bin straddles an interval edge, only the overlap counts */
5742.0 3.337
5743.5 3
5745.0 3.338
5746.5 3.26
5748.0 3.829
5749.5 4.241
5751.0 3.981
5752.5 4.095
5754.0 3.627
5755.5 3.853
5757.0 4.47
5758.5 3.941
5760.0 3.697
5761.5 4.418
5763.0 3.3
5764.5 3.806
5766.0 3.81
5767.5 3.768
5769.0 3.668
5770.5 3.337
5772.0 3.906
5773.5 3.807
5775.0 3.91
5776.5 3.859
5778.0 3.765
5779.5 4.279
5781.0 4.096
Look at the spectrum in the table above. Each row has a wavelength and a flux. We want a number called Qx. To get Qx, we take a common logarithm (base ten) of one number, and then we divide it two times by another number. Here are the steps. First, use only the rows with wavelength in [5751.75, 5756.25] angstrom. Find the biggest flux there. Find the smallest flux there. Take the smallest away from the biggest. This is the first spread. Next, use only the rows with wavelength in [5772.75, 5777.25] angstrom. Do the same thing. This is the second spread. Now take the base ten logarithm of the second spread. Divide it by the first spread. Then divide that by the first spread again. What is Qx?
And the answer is -4.5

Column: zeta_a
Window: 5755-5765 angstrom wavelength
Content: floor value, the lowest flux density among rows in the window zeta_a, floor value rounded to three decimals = 3.300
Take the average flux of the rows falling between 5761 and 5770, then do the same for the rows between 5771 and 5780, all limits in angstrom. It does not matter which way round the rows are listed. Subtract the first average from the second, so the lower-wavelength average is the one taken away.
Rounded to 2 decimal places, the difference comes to 0.13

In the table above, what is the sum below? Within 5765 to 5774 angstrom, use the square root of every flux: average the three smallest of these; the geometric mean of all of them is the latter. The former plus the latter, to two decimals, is 3.82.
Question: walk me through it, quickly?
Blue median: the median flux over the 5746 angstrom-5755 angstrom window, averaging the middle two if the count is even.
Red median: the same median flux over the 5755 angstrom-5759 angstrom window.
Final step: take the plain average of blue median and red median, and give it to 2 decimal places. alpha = 3.92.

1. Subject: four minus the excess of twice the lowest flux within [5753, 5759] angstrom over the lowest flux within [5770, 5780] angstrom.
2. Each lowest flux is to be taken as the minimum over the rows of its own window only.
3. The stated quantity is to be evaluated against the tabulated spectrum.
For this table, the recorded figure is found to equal 0.1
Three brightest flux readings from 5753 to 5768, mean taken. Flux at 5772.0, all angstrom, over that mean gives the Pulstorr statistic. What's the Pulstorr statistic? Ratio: 0.91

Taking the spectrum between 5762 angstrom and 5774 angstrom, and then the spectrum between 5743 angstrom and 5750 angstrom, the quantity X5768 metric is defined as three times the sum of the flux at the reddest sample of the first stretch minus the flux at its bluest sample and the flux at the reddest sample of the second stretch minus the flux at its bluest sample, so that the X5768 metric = 5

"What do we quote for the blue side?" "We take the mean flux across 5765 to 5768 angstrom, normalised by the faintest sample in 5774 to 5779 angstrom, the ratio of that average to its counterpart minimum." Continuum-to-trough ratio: 1.01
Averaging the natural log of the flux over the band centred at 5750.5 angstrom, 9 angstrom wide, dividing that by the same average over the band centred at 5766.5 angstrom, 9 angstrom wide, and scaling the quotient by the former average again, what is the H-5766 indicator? 1.40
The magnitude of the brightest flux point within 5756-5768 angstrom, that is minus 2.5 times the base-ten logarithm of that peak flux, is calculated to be -1.63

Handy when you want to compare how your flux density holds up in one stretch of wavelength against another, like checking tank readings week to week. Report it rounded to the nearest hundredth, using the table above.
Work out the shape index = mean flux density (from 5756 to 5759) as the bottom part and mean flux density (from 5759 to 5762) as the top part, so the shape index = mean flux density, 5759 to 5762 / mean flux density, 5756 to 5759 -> 0.96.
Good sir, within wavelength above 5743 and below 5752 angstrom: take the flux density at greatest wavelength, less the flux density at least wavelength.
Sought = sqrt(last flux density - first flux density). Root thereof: 0.99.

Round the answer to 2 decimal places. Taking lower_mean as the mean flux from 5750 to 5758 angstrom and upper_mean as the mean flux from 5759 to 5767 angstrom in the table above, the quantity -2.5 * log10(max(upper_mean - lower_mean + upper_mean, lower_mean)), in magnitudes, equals -1.51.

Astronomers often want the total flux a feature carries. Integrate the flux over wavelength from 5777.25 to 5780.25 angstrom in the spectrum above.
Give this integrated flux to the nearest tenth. 12.1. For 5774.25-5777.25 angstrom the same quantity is 11.7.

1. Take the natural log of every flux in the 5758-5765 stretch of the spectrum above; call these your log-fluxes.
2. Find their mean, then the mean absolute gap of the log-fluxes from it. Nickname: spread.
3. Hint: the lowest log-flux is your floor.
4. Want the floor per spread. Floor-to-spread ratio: 17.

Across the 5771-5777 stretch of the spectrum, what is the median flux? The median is 3.88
